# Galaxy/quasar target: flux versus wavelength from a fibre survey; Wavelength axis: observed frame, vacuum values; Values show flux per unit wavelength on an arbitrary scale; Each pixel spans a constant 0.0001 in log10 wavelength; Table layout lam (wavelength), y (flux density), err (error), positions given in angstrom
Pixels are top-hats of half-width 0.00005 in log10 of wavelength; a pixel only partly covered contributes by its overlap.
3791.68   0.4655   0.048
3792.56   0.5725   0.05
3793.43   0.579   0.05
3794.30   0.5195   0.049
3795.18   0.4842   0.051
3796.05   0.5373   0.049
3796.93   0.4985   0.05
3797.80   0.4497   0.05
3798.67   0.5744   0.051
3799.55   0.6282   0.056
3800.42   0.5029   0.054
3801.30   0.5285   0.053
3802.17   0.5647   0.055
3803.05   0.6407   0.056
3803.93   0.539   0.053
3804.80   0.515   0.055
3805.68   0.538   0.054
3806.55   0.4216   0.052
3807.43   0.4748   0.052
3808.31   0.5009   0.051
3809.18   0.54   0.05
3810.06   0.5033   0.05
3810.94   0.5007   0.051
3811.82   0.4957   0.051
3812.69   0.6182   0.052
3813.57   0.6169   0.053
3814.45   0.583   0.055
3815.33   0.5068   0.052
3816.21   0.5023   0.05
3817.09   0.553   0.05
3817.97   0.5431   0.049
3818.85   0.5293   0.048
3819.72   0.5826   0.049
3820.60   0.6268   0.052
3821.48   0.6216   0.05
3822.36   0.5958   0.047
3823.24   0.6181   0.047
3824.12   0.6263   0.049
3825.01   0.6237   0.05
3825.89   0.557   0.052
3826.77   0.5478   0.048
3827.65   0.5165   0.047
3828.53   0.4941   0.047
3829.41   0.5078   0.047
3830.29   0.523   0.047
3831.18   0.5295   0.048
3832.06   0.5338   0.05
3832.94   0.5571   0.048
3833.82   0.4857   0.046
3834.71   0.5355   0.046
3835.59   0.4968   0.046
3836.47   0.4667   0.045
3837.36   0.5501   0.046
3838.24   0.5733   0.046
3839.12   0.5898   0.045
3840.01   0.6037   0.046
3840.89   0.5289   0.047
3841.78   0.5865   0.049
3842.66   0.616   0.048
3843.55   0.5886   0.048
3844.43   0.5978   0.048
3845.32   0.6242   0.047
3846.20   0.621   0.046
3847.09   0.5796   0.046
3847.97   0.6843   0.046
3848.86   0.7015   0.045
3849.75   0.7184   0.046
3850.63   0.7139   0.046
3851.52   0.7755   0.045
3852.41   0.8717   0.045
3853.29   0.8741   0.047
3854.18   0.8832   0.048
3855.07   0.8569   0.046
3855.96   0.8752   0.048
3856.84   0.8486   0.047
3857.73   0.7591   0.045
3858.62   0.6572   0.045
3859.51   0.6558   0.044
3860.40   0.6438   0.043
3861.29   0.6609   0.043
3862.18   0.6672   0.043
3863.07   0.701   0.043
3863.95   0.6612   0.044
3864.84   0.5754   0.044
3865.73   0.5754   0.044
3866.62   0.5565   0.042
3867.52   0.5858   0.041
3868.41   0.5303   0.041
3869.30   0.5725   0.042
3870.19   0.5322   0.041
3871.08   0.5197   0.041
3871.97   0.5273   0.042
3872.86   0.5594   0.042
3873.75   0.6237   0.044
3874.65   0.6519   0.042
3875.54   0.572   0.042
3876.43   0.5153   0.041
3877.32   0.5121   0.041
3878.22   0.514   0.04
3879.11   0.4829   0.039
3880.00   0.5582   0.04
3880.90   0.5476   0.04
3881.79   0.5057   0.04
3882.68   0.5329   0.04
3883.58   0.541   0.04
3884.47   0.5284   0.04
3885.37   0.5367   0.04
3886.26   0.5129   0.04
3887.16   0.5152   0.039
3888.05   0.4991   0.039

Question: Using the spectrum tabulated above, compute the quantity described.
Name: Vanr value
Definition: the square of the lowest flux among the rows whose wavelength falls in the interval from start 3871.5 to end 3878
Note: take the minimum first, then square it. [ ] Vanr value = 0.262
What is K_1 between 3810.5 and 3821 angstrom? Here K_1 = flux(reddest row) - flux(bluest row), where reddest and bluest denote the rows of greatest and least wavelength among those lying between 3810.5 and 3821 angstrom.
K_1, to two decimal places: 0.13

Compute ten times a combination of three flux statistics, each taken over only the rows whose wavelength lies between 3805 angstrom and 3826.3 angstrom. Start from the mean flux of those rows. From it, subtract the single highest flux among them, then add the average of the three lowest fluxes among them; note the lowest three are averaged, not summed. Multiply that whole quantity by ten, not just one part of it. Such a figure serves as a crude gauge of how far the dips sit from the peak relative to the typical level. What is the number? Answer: 3.9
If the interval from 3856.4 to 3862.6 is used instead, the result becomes 5.0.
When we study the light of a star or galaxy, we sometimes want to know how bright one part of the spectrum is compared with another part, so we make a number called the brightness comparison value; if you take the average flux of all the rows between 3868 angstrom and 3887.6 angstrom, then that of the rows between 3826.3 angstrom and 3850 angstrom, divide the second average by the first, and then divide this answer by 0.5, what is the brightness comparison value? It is 2.1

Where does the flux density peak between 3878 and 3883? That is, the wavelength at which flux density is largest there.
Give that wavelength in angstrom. 3880.00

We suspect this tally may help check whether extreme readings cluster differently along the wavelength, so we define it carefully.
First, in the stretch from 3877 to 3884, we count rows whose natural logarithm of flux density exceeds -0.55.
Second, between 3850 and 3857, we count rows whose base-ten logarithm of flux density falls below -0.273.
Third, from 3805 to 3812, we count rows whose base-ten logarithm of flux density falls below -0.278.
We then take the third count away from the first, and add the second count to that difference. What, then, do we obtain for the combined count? -6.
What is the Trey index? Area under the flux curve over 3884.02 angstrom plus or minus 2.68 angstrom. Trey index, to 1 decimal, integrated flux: 2.8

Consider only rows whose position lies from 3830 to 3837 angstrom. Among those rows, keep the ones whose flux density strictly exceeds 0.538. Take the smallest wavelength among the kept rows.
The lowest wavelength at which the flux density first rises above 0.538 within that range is 3832.94 angstrom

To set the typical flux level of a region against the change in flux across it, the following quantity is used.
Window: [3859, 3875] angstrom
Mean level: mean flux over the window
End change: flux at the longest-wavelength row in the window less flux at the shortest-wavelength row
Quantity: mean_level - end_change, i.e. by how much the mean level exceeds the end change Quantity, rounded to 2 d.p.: 0.60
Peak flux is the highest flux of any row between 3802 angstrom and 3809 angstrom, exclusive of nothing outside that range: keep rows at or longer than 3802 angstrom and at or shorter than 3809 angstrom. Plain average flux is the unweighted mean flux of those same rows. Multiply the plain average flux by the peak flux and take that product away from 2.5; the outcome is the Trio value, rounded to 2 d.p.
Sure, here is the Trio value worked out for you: 2.16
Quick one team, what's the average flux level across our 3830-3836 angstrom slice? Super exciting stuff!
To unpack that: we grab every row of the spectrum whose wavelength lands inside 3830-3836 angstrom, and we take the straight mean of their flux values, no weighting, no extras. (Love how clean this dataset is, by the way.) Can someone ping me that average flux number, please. 0.52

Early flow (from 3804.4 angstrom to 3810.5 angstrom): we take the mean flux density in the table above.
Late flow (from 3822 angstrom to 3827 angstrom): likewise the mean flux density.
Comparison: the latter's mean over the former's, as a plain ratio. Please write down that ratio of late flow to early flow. 1.19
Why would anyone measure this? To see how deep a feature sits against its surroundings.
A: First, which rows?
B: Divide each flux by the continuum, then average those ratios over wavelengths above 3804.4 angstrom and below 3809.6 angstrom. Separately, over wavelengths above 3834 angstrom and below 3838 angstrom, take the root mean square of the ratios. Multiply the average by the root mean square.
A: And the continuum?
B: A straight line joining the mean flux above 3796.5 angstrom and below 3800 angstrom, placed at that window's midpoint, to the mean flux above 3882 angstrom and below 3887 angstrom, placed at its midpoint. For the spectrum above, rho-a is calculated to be 0.89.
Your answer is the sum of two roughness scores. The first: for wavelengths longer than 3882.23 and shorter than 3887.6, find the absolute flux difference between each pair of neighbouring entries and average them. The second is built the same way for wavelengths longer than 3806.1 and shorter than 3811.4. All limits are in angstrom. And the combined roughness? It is 0.043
